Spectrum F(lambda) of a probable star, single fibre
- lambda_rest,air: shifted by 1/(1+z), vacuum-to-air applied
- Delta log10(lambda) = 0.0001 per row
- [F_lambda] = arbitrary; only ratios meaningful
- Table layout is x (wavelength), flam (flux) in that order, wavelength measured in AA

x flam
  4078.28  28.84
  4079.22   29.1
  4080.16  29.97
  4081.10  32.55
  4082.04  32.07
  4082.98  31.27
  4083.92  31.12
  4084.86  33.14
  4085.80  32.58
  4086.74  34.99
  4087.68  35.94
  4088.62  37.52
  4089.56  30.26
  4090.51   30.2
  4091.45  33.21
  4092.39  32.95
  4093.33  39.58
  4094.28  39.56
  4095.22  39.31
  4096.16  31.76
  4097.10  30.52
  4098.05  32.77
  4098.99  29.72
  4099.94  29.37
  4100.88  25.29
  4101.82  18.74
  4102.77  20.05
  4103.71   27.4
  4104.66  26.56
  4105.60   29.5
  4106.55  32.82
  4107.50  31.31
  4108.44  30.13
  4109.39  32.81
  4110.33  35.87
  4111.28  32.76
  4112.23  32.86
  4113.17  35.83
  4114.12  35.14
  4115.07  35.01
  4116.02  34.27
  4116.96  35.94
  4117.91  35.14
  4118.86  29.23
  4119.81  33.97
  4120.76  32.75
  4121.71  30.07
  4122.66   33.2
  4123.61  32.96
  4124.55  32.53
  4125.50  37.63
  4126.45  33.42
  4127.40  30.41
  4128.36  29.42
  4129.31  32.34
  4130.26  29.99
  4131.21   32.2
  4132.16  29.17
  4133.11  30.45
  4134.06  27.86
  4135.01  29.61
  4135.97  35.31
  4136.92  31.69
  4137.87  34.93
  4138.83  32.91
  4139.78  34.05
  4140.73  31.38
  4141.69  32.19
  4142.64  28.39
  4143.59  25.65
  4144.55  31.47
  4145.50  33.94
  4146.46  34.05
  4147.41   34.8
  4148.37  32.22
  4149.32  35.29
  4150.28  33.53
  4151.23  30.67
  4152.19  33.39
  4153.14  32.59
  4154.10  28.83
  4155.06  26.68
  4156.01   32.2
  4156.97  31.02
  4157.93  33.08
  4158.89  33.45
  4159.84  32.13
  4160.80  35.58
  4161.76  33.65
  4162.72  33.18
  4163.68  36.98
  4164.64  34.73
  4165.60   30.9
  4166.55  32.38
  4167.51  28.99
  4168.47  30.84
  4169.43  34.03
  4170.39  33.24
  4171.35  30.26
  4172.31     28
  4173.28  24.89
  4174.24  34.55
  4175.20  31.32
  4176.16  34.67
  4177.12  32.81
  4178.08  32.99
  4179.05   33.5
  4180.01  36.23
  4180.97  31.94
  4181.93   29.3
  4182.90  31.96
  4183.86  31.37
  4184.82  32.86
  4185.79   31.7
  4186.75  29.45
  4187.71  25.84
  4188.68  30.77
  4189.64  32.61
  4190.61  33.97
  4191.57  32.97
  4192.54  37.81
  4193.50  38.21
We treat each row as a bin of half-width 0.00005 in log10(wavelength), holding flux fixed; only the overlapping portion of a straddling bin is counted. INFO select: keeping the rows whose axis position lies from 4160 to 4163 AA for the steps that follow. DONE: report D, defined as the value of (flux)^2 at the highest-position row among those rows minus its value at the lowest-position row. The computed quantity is -165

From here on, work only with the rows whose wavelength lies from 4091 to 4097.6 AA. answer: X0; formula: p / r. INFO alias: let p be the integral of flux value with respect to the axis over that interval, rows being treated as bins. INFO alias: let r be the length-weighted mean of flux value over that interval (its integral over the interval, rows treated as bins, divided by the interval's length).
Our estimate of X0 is 6.6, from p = 233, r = 35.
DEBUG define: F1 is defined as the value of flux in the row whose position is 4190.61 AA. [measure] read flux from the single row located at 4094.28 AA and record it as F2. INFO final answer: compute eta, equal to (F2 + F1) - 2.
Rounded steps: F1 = 33.97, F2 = 39.56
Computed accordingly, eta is 71.5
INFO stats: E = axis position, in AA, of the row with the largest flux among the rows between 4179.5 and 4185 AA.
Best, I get 4180.01 AA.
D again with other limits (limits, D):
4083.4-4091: -56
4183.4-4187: -117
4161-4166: -178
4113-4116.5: -109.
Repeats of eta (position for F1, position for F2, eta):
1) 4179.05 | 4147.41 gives 66.3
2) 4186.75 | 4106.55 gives 60.3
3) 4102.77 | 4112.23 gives 50.9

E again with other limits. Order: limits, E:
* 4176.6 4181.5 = 4180.01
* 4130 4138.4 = 4135.97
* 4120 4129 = 4125.50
